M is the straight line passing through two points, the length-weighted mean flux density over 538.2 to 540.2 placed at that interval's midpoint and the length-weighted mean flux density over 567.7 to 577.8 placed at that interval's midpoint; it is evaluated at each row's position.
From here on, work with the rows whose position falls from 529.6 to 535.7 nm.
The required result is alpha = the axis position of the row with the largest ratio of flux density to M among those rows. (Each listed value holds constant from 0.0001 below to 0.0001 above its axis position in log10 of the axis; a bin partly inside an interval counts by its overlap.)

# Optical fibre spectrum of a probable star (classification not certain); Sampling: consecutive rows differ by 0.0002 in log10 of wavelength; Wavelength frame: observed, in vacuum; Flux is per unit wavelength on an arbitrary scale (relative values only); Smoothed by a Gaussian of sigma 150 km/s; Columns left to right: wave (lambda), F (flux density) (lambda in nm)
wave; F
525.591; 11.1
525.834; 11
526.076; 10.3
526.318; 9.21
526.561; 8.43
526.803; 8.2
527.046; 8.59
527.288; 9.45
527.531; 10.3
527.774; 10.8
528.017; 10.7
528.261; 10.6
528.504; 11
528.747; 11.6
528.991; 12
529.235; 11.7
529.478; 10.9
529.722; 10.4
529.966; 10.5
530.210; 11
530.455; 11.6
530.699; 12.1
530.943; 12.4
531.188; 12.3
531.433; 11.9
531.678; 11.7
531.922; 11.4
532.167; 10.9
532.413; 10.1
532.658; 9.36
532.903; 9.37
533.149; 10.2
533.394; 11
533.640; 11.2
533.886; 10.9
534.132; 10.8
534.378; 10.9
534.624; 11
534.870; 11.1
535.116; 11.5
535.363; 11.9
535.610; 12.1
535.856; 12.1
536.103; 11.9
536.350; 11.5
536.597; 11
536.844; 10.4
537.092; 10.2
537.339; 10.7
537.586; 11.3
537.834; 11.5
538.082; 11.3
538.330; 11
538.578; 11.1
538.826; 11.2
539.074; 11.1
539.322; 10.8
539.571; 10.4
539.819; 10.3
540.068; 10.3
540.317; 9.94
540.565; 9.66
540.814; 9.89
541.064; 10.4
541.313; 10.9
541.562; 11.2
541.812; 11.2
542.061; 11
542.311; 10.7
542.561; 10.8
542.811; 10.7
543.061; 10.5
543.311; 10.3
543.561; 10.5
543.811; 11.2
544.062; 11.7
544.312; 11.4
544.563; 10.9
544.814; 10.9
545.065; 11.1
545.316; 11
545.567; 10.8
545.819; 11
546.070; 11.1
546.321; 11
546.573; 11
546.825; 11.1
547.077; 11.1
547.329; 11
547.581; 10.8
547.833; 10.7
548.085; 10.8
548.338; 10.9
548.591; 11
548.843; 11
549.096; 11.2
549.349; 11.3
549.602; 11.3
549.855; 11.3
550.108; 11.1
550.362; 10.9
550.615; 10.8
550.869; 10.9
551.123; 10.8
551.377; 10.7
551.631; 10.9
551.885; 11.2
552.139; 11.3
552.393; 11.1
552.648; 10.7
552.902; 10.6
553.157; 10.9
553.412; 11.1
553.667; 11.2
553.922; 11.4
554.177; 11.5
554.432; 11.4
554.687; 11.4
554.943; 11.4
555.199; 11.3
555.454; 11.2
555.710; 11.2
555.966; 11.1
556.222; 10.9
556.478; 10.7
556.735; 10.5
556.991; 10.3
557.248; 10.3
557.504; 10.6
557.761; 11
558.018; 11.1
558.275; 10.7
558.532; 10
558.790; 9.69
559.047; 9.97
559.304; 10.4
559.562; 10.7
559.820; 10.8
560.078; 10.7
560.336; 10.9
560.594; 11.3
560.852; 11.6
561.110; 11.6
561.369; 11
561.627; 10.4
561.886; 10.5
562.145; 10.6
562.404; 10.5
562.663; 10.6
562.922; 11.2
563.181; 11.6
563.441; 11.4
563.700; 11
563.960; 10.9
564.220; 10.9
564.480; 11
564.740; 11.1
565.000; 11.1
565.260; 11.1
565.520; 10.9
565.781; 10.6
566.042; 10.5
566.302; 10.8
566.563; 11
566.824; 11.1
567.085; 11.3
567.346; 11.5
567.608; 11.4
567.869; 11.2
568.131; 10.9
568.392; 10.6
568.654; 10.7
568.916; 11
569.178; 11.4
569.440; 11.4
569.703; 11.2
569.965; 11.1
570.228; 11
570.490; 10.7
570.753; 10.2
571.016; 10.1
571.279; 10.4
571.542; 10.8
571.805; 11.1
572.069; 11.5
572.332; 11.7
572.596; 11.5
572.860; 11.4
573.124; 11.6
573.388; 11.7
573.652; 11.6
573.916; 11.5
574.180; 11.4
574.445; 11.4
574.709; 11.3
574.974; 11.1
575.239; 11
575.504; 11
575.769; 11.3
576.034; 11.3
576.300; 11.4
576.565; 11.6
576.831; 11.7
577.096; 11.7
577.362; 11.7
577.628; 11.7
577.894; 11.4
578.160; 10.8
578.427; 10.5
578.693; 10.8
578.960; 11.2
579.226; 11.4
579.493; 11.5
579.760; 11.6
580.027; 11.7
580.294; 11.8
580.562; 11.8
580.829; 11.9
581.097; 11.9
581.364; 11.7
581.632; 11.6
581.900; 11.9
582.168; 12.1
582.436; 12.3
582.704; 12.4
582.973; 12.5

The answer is 530.943 nm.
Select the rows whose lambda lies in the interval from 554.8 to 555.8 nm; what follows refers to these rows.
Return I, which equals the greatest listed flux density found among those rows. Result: 11.4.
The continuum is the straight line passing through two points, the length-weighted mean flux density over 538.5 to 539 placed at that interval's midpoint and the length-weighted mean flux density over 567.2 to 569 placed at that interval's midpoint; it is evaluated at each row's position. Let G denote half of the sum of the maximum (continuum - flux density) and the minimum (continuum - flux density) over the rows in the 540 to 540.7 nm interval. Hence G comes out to 1.17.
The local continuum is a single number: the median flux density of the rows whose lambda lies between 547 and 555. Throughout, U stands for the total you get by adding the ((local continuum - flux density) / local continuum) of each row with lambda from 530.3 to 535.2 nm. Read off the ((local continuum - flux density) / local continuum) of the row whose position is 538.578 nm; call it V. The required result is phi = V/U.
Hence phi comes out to 0.07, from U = -0.1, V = -0.005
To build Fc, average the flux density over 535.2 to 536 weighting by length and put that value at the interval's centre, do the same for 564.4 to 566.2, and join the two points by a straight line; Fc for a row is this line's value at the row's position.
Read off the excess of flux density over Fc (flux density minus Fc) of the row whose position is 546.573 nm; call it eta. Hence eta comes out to -0.6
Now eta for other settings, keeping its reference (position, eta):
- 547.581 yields -0.8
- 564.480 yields 0.1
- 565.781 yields -0.3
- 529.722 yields -1.8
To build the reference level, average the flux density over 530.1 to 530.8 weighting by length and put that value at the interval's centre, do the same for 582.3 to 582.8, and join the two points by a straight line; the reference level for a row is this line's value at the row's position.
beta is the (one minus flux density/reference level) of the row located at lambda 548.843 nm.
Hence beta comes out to 0.07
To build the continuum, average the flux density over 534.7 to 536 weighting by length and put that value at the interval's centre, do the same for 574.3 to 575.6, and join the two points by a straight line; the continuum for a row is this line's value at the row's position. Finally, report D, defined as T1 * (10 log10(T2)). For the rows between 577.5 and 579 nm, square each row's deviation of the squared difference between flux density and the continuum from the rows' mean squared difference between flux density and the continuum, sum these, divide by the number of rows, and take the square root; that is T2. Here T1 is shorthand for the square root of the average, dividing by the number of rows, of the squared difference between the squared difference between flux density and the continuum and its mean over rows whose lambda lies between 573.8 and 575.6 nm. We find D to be -0.3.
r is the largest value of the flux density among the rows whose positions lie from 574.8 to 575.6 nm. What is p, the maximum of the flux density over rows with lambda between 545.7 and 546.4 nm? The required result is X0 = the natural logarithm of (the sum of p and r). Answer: 3.10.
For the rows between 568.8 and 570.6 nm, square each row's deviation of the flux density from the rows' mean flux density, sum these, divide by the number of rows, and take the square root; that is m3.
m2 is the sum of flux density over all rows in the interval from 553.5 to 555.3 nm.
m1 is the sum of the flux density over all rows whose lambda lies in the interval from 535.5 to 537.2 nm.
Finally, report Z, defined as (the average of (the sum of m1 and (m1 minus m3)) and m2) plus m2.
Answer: 198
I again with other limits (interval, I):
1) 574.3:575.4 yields 11.4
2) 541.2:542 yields 11.2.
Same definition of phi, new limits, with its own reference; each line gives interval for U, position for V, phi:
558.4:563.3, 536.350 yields -0.08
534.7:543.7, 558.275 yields 0.06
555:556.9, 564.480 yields 0.11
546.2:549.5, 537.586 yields -0.33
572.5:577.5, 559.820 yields -0.03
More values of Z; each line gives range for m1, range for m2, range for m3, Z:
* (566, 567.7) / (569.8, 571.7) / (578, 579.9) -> 189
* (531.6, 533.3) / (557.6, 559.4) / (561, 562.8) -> 182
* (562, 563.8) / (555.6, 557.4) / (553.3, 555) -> 189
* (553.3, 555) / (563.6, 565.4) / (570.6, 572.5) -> 195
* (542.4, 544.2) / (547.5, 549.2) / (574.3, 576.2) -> 190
